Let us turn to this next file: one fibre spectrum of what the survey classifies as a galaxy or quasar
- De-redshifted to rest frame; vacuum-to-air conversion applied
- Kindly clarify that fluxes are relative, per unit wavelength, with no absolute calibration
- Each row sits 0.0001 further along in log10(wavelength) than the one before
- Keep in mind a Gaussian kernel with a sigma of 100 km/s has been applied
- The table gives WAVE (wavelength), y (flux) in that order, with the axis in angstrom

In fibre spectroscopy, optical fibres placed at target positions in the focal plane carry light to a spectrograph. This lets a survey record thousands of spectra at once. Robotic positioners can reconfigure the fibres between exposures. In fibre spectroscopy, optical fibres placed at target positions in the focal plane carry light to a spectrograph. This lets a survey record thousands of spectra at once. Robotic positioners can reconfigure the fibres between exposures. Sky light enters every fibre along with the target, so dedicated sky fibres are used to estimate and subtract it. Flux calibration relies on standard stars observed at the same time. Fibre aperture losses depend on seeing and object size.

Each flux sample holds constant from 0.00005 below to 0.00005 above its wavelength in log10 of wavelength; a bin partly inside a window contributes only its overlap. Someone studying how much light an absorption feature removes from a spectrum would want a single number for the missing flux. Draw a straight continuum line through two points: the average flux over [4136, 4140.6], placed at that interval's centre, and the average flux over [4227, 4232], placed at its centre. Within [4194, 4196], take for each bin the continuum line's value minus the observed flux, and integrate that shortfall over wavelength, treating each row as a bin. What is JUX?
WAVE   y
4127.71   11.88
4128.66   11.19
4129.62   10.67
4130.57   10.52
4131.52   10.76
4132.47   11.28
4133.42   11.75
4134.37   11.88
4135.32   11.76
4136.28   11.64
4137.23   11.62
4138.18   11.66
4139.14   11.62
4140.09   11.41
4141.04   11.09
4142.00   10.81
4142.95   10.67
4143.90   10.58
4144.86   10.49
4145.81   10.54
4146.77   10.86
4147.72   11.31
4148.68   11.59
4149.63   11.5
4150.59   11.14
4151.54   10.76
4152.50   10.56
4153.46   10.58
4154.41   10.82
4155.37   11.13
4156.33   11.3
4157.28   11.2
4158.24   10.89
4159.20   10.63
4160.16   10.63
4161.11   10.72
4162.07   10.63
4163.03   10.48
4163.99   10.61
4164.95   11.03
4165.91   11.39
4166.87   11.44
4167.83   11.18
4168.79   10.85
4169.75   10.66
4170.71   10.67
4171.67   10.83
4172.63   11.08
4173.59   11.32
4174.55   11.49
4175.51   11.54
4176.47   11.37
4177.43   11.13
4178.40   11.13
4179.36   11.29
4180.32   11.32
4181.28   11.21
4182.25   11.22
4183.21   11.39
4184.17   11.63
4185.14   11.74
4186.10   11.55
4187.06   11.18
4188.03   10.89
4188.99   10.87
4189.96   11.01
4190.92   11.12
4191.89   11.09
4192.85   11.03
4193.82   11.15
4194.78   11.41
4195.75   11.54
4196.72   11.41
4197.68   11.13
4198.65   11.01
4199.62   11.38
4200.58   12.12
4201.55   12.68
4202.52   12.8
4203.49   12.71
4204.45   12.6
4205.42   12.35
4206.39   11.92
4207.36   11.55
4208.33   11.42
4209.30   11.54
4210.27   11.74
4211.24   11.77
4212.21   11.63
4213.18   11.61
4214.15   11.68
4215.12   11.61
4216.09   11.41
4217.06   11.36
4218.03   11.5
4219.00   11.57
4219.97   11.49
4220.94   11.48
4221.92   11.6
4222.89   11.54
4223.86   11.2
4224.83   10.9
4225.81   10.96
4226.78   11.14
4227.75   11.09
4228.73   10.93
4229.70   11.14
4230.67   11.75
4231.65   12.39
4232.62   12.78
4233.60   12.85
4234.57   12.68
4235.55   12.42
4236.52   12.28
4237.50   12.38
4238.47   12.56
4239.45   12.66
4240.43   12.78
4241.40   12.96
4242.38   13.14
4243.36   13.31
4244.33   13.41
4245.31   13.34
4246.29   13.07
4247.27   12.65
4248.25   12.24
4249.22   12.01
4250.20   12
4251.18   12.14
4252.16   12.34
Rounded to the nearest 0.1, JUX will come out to 0.1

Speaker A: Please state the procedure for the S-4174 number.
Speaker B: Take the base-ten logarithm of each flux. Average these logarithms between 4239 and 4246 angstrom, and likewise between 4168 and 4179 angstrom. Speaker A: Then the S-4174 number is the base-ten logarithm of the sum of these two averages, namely 0.335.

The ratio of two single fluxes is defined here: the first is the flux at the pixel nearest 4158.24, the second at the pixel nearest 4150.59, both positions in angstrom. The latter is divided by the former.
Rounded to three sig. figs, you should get 1.02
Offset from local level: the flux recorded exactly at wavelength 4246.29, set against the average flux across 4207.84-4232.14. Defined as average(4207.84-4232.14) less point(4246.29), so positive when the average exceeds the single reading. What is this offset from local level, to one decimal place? -1.6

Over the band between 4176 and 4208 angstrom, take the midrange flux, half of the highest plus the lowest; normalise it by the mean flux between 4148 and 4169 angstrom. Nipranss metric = 1.08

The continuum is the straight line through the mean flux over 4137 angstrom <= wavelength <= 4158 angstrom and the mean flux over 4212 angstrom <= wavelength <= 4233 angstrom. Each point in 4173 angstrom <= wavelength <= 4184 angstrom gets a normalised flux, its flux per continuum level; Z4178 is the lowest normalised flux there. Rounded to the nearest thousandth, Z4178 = 0.991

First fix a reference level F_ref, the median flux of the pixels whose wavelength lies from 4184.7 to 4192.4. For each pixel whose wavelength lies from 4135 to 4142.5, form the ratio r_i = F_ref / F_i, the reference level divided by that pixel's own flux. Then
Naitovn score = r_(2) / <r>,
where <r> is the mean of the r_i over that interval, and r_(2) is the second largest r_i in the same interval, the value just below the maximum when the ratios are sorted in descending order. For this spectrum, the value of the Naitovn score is 1.03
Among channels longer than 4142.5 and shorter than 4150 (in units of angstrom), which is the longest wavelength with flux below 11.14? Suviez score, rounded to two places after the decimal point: 4146.77 angstrom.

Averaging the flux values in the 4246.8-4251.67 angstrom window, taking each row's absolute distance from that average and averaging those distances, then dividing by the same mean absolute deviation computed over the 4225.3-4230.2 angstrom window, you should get 2.2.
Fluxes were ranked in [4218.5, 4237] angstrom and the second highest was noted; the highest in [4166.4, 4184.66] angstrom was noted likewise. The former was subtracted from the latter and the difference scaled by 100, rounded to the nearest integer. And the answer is -115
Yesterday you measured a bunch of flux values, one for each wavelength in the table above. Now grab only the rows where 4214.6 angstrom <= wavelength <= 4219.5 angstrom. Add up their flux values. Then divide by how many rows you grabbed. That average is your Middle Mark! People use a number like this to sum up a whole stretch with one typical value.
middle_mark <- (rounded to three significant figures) 11.5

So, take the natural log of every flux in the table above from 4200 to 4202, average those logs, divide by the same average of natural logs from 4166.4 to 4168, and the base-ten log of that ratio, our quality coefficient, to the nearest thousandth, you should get 0.016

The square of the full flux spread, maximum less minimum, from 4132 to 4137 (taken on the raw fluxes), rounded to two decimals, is 0.36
